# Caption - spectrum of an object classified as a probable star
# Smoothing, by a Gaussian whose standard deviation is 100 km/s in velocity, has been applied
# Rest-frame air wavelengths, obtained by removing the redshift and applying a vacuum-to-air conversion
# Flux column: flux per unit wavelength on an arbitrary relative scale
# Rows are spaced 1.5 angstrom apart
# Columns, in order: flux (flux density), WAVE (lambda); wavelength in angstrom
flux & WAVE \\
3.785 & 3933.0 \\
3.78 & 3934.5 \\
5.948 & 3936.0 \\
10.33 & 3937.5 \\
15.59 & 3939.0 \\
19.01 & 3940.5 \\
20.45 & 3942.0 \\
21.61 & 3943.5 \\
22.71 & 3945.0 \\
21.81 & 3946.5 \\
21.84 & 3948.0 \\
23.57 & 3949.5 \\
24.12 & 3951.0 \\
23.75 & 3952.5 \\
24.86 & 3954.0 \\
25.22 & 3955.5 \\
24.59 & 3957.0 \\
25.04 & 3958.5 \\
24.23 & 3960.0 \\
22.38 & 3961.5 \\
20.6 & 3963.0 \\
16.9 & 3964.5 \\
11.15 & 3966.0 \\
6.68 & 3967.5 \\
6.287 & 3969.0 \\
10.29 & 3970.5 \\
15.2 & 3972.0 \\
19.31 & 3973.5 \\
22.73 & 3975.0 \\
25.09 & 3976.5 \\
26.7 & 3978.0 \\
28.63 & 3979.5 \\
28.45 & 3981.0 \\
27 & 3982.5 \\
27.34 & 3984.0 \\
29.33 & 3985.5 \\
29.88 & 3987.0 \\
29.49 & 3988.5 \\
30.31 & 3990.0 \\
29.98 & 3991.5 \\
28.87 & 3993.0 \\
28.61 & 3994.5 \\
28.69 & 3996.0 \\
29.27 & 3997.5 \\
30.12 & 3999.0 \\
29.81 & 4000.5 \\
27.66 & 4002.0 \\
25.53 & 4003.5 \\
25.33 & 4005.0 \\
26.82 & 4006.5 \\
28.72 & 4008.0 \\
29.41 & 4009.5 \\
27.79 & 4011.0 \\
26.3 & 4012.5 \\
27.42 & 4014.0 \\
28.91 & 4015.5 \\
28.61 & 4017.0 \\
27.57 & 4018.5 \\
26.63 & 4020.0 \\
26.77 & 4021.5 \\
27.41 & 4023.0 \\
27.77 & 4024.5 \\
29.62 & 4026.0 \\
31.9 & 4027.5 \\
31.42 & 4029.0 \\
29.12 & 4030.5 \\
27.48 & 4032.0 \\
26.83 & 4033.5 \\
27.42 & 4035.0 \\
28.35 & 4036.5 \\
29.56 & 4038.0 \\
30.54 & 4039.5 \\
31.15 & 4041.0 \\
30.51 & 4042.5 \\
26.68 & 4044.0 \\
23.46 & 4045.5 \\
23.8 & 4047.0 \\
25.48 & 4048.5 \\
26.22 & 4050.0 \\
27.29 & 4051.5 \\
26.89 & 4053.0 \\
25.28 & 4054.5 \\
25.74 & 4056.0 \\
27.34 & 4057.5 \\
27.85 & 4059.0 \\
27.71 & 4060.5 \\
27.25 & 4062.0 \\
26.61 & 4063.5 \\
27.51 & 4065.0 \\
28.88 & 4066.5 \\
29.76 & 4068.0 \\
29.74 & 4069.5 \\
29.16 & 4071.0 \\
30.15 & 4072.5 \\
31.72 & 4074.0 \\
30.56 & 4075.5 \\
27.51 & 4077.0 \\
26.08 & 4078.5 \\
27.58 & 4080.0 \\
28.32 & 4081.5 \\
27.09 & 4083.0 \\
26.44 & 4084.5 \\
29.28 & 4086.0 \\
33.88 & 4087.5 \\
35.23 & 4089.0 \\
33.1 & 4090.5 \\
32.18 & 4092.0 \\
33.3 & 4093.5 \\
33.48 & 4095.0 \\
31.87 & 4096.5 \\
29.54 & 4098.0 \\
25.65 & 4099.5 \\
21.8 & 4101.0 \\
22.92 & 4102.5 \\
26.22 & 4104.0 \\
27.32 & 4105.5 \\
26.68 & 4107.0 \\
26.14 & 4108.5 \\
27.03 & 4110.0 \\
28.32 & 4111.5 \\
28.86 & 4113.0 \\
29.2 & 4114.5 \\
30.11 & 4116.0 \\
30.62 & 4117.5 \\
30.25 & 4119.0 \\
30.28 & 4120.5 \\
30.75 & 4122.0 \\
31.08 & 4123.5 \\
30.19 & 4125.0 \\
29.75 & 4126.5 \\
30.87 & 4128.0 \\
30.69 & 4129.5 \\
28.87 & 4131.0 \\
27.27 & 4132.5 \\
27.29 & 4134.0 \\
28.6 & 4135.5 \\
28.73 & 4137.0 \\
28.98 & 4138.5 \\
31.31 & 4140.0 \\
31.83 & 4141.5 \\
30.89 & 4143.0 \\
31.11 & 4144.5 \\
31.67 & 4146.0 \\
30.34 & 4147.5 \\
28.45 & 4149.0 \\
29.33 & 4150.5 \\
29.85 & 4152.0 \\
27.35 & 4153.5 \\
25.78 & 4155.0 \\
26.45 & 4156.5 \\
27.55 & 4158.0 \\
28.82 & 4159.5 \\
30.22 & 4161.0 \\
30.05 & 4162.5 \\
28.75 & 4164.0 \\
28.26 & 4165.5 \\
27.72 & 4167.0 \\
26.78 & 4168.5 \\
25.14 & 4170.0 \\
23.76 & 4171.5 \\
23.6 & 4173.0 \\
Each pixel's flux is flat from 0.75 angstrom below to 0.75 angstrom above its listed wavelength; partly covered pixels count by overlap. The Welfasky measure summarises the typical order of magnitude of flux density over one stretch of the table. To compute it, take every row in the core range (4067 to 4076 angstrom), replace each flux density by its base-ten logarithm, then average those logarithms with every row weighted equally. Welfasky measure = 1.48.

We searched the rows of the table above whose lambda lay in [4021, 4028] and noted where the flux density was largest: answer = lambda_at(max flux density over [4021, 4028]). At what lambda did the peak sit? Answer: 4027.5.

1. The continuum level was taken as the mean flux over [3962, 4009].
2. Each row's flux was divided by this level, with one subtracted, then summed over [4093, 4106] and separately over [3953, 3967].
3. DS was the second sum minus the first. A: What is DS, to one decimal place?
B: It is -2.4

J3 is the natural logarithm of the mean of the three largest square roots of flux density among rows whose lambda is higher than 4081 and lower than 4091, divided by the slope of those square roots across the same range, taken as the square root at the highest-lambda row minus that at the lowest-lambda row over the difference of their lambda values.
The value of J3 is 4.80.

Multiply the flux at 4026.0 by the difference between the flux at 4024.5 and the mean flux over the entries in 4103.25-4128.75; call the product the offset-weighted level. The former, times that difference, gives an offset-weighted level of -38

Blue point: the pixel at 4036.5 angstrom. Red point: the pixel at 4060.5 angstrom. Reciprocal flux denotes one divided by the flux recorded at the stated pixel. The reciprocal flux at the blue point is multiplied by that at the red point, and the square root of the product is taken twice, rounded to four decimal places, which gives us 0.1889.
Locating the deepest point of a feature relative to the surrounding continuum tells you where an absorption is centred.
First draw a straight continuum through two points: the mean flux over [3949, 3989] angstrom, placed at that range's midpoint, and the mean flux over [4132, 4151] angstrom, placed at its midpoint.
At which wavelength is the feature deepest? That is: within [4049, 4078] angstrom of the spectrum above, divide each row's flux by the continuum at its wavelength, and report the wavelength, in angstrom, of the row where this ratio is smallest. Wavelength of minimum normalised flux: 4054.5 angstrom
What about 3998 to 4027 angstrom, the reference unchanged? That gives 4005.0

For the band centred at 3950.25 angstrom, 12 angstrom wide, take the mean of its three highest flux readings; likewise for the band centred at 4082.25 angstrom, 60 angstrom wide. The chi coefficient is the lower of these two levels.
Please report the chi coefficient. 24.7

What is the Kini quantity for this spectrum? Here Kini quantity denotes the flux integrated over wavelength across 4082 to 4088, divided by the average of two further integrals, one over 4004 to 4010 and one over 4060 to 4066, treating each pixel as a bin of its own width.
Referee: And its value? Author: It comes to 1.06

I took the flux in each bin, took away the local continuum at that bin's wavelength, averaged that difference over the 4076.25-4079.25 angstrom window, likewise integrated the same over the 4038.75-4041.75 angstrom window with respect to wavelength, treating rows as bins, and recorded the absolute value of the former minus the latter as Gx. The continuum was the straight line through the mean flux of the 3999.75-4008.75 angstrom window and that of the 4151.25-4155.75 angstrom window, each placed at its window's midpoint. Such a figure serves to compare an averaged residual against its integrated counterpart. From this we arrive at 11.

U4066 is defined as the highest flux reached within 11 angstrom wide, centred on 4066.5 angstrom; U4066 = 29.76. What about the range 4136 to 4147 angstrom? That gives 31.83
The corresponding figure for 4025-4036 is 31.9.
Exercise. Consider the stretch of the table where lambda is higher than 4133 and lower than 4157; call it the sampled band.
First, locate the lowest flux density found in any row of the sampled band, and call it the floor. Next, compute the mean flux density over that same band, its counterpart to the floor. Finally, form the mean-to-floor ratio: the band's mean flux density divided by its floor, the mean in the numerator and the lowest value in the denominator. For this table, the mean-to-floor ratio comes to 1.1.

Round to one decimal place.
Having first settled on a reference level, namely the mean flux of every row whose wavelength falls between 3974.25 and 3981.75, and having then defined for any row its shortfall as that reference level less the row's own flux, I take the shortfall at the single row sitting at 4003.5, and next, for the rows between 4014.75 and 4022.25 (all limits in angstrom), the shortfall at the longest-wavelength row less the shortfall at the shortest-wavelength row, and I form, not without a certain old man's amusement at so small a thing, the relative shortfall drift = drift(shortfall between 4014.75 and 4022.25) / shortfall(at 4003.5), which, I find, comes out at 2.7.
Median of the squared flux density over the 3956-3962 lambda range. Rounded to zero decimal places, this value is 596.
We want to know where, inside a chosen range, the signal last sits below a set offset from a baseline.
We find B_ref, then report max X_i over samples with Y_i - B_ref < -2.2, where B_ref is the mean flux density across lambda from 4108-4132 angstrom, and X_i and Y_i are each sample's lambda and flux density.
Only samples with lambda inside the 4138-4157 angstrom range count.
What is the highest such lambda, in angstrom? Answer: 4156.5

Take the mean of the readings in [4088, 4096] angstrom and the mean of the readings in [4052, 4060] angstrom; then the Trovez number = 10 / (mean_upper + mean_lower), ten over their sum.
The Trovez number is 0.166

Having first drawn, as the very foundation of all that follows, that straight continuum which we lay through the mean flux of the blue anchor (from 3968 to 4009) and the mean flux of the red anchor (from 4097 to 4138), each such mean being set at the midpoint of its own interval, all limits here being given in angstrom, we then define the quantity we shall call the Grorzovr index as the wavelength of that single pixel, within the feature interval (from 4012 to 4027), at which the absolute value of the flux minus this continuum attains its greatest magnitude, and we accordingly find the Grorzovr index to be 4026.0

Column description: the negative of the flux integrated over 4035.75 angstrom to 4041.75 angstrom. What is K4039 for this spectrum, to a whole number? -179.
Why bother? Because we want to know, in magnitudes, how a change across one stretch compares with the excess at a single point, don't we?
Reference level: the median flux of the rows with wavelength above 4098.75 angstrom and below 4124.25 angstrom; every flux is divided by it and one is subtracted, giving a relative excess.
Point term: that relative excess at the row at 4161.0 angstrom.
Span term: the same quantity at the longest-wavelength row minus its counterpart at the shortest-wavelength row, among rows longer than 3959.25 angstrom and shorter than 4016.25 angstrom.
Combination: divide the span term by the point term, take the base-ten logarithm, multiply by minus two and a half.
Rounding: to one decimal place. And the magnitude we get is -1.0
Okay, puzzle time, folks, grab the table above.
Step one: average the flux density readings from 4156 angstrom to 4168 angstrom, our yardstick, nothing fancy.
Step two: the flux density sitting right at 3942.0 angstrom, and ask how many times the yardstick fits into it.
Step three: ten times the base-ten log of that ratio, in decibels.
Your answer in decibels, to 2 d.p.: -1.44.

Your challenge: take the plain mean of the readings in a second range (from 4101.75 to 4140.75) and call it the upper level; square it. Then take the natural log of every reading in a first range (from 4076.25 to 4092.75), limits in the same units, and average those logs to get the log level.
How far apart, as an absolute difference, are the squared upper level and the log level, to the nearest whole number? 825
